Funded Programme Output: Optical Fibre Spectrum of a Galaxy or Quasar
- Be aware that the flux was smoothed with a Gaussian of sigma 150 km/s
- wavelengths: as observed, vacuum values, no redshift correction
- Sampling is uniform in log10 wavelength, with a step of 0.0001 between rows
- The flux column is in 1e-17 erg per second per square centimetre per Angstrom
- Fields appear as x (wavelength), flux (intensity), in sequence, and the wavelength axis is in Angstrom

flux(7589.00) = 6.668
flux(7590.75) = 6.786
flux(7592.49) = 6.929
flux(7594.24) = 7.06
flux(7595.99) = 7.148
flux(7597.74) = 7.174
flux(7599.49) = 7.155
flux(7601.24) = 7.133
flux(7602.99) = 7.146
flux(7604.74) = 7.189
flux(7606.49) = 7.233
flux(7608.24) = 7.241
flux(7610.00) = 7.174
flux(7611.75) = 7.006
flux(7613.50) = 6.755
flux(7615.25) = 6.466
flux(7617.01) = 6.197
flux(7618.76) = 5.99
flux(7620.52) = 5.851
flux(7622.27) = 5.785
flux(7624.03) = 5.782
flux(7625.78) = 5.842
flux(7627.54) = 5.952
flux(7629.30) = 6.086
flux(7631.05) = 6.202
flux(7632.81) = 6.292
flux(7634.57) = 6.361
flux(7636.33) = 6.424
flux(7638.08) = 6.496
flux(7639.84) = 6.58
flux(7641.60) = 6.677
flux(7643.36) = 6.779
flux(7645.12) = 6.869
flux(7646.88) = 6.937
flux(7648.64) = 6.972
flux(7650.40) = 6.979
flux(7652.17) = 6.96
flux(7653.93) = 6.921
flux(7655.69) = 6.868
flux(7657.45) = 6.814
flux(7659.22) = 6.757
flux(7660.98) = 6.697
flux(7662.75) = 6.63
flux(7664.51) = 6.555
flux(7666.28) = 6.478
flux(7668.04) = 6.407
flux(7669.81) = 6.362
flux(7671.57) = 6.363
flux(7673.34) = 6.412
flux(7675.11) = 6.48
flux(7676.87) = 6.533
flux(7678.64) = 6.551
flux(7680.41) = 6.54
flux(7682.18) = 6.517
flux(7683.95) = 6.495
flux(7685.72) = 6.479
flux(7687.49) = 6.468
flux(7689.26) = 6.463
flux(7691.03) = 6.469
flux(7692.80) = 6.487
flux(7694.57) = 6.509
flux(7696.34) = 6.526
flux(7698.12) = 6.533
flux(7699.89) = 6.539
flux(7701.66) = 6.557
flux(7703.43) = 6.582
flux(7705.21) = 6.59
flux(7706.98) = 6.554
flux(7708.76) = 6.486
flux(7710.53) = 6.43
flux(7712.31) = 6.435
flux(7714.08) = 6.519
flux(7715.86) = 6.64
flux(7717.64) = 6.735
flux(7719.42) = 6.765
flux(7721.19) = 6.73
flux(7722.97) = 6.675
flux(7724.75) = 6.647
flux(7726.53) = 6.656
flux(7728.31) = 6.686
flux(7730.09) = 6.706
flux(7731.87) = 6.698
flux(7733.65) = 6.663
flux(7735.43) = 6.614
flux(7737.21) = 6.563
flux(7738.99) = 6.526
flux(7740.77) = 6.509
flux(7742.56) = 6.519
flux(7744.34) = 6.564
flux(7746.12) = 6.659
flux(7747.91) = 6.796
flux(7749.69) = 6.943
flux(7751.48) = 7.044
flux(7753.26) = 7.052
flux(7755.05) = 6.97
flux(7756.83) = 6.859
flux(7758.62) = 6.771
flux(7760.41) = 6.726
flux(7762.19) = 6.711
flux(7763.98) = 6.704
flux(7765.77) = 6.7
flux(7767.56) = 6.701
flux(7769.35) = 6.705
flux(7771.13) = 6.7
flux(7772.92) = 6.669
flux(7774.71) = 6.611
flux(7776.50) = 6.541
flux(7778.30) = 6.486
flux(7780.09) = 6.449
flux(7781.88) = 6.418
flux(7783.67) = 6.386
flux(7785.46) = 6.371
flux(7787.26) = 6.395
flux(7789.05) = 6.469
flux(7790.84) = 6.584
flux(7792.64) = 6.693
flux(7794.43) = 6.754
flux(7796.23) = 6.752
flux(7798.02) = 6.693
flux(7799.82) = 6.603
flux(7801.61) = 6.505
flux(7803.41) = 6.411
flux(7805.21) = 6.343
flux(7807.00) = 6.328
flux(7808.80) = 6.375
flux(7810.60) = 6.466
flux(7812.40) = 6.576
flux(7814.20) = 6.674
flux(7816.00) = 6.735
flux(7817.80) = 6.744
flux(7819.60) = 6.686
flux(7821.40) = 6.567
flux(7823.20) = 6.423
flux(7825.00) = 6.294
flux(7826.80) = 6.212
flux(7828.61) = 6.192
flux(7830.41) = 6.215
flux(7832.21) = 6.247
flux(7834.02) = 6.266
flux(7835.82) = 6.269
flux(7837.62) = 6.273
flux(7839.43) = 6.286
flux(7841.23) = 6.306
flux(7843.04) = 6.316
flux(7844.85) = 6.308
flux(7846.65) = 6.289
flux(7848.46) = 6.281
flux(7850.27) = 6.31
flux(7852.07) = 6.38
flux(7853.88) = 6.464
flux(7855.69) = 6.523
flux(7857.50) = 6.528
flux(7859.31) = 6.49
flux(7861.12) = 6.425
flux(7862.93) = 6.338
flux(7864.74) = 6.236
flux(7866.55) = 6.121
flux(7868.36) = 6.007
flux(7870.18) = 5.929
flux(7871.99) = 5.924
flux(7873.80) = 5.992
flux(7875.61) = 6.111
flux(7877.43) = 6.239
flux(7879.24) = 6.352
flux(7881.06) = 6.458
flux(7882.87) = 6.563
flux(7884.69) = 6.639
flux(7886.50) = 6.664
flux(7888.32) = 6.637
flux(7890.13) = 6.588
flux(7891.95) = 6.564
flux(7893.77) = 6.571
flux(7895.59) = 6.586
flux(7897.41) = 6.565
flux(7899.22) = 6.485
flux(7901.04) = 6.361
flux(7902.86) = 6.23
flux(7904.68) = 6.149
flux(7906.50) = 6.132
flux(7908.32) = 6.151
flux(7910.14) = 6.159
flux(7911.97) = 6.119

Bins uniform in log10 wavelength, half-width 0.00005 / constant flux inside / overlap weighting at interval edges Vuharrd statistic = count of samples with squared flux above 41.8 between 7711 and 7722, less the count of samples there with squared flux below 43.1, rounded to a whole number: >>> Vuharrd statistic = 3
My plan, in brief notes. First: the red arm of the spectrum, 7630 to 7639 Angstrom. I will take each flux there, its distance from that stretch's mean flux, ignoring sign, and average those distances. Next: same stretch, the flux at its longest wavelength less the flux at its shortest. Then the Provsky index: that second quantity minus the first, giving 0.2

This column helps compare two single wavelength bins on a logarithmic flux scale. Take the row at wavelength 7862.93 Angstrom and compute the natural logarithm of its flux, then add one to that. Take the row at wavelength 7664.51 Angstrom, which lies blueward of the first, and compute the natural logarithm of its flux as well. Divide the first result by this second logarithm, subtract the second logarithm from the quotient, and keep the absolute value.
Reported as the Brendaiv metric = 0.37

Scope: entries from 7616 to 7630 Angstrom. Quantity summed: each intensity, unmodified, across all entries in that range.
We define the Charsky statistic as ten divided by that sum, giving 0.211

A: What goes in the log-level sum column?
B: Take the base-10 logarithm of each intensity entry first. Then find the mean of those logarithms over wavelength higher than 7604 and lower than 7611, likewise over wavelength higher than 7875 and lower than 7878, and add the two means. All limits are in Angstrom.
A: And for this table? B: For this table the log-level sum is 1.65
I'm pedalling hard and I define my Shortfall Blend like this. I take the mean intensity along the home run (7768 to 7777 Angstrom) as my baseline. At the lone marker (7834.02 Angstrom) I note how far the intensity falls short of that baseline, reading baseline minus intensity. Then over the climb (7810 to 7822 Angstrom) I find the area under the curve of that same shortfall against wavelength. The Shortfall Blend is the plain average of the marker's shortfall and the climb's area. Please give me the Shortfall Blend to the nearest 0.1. 0.3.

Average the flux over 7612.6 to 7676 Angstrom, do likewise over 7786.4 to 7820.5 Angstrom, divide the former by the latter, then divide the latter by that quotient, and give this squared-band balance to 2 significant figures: 6.7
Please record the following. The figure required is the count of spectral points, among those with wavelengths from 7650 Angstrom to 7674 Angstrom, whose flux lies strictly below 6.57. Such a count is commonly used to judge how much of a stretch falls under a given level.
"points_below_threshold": 6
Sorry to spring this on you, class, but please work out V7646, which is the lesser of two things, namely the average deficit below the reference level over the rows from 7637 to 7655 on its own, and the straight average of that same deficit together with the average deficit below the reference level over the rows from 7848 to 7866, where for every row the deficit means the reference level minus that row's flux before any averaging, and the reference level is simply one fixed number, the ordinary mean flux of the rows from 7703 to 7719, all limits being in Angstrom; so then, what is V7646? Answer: -0.3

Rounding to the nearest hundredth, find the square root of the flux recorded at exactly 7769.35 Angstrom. 2.59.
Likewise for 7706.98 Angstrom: 2.56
